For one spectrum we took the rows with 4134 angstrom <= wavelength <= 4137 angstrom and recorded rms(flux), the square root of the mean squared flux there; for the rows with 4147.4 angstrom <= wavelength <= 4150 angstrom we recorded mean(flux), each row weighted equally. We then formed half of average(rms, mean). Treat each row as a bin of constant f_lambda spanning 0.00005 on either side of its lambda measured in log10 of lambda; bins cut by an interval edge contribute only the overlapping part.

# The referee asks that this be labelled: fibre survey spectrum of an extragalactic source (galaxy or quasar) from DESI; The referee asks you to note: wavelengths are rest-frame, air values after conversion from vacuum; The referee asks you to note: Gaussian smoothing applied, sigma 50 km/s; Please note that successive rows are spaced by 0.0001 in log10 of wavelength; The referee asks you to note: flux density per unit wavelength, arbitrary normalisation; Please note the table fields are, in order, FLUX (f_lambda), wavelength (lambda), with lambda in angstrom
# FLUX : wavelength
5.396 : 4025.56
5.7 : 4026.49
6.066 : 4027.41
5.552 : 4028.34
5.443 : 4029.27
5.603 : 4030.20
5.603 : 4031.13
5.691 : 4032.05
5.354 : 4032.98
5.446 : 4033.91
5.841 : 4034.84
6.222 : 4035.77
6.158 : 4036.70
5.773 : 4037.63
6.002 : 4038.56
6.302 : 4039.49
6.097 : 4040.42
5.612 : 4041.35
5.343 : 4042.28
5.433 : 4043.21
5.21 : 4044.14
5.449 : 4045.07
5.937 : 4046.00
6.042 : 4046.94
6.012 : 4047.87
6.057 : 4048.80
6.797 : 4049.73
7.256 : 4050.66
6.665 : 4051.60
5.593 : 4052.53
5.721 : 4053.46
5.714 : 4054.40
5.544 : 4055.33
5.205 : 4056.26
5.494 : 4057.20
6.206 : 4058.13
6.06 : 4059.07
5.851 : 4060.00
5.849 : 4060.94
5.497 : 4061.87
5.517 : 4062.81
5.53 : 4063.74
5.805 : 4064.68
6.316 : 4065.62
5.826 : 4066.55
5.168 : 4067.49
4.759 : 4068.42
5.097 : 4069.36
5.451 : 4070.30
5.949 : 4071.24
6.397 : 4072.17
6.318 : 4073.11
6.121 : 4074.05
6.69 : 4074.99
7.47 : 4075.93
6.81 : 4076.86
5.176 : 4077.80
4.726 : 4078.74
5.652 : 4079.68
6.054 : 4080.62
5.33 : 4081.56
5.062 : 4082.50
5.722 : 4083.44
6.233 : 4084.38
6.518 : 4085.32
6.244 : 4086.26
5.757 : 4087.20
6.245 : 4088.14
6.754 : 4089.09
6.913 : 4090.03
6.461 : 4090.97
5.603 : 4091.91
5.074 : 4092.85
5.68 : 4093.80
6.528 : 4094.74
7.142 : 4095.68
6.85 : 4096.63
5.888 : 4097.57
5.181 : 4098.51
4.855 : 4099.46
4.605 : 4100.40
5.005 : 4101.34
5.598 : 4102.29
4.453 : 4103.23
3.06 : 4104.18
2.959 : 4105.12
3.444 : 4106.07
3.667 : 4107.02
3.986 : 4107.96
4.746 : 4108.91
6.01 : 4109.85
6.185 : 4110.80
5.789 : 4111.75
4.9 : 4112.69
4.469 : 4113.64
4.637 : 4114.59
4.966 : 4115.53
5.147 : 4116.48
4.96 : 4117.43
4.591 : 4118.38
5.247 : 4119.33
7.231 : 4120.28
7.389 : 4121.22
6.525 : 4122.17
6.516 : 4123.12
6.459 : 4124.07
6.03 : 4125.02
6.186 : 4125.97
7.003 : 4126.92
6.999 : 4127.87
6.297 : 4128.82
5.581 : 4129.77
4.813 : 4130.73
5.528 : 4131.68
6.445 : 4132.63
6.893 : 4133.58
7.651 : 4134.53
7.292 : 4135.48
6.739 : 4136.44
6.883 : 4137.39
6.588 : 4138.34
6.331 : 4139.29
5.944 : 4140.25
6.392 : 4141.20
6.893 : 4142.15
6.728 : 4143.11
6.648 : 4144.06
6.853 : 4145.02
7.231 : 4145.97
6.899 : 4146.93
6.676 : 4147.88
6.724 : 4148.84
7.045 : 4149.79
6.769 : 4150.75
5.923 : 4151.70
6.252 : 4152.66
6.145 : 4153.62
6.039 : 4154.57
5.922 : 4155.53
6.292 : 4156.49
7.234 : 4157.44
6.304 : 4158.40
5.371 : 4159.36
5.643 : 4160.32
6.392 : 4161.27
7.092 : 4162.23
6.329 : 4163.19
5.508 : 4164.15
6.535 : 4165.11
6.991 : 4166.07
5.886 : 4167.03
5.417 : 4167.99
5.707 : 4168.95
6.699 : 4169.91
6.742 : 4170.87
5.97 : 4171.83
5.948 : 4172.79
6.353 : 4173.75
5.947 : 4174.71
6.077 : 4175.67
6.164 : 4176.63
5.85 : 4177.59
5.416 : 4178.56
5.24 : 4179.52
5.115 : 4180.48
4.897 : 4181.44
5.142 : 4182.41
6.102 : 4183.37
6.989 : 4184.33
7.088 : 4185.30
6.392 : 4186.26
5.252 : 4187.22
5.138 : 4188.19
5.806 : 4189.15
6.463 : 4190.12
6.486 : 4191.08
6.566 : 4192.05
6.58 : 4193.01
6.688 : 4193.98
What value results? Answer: 3.51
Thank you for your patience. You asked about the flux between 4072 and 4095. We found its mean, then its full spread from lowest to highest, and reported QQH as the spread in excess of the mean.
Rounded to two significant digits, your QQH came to -3.3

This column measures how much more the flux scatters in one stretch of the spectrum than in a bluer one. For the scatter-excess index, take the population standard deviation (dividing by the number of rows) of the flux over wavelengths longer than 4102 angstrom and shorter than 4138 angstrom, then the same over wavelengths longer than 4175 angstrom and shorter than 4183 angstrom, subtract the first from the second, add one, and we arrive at 0.2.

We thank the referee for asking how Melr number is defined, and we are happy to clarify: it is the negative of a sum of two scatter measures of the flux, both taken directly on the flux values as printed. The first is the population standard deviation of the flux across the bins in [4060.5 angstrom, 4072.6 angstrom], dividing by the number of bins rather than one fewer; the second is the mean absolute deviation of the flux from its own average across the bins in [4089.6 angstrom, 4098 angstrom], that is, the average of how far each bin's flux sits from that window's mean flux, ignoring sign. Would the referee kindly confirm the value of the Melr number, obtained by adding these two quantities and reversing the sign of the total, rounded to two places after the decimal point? -1.05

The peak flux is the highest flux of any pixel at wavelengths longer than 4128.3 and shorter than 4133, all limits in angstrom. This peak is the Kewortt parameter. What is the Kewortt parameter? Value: 6.445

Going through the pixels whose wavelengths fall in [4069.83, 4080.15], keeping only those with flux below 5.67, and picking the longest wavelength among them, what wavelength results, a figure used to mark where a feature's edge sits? 4079.68 angstrom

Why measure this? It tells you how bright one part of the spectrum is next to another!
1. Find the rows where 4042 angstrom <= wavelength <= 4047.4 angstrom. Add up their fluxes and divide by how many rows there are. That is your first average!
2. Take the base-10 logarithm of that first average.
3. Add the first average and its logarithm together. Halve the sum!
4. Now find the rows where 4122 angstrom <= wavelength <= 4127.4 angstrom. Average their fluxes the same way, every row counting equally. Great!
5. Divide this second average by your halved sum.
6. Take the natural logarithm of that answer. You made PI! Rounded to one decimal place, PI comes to 0.7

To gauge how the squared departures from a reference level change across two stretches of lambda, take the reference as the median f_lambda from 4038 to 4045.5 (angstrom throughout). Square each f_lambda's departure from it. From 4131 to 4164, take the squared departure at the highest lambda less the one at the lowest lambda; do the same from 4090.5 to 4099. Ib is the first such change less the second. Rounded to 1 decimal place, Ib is 1.4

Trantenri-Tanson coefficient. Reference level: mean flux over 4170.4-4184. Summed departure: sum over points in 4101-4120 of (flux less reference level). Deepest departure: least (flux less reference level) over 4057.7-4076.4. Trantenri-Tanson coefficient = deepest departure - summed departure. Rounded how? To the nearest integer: 21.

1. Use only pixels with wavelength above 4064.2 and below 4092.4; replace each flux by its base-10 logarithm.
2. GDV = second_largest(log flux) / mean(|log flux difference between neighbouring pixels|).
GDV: 22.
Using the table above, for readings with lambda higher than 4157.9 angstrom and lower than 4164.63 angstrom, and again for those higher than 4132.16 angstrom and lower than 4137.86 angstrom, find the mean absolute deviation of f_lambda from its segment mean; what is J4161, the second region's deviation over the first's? 0.65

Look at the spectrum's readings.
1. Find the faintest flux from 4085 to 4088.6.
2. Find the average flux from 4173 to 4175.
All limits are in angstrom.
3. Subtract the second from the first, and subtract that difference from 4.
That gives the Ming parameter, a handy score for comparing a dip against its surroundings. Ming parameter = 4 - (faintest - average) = 4.4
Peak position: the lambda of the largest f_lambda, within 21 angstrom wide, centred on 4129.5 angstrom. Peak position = 4134.53 angstrom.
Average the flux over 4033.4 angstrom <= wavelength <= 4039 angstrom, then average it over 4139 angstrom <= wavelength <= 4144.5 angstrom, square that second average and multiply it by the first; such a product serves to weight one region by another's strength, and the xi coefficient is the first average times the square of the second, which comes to 249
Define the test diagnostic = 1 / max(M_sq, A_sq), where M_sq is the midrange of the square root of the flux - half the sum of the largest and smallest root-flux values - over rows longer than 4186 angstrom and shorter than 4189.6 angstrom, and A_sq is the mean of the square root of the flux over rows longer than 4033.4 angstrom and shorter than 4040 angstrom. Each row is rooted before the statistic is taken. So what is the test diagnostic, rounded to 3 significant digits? 0.410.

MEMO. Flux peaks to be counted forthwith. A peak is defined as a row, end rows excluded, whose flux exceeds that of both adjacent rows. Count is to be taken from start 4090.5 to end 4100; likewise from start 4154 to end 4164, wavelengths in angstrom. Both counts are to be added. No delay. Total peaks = 3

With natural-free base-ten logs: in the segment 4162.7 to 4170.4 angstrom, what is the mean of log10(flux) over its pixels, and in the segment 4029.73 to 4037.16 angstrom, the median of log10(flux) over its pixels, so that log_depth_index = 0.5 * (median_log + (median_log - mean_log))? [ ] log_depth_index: 0.36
